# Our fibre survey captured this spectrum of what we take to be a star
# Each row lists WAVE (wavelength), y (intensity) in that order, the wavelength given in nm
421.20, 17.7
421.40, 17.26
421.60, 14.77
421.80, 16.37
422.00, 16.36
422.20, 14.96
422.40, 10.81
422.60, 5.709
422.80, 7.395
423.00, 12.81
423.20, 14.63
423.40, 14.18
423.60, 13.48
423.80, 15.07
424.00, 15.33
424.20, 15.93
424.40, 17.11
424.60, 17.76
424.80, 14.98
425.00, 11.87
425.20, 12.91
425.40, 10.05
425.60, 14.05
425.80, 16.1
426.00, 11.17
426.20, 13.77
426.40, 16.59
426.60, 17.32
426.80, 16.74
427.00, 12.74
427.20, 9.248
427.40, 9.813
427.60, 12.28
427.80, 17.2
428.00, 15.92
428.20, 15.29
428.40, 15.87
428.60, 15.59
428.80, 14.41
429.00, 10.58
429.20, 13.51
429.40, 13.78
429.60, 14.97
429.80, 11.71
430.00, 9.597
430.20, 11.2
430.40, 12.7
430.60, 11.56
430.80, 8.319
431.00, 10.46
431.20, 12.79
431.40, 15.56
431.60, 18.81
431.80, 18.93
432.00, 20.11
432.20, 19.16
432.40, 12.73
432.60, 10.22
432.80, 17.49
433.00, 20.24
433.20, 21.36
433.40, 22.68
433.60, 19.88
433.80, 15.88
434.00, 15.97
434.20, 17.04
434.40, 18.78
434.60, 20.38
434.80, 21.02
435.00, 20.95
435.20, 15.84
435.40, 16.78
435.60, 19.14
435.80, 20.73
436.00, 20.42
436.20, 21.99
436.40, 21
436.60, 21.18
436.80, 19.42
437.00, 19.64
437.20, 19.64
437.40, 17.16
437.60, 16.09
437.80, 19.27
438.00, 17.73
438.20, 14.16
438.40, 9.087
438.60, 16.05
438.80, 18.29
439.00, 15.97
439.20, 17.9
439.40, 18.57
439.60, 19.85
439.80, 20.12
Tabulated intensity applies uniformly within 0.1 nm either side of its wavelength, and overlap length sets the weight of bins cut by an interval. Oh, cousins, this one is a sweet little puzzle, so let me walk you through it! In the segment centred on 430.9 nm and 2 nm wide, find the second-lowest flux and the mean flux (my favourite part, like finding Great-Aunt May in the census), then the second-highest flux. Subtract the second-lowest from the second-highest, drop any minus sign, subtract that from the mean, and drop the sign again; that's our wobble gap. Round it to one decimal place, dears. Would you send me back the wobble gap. 3.8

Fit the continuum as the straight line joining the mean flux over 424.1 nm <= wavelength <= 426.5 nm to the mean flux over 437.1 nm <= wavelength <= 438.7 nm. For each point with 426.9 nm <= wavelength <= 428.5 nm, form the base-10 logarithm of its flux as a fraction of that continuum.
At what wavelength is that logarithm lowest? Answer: 427.20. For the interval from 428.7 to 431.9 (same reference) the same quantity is 430.80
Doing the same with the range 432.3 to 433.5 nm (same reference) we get 432.60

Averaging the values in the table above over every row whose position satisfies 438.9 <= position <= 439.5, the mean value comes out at 17.5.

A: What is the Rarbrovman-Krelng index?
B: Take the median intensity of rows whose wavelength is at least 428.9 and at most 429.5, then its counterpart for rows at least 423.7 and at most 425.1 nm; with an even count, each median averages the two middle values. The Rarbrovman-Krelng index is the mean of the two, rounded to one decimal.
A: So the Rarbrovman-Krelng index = 14.4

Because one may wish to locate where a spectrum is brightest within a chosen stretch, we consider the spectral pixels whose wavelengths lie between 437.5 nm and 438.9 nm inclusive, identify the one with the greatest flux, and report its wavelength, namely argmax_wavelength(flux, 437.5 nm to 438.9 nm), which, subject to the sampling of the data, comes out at 437.80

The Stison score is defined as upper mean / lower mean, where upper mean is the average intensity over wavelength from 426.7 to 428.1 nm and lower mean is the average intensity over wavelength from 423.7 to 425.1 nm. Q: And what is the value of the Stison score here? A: 0.87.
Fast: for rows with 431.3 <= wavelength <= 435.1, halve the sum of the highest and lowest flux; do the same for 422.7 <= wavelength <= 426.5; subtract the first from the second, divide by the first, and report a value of -0.24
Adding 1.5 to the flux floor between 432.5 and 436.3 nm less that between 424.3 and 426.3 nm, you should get 1.7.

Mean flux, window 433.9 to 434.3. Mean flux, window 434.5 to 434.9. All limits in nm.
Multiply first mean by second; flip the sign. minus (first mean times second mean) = -342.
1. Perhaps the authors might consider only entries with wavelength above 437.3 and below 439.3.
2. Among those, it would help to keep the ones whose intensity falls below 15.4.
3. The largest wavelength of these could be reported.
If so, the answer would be 438.40 nm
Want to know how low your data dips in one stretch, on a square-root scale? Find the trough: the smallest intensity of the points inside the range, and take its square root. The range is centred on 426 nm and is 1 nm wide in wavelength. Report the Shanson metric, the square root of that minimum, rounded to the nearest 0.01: 3.34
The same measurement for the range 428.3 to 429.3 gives 3.25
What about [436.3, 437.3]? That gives 4.41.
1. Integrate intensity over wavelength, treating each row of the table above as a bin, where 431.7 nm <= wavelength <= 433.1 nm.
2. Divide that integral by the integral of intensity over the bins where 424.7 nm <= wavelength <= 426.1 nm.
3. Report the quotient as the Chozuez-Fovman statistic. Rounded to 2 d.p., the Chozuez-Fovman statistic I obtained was 1.30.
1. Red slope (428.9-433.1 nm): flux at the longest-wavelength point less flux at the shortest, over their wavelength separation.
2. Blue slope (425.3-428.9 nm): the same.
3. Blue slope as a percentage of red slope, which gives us 53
